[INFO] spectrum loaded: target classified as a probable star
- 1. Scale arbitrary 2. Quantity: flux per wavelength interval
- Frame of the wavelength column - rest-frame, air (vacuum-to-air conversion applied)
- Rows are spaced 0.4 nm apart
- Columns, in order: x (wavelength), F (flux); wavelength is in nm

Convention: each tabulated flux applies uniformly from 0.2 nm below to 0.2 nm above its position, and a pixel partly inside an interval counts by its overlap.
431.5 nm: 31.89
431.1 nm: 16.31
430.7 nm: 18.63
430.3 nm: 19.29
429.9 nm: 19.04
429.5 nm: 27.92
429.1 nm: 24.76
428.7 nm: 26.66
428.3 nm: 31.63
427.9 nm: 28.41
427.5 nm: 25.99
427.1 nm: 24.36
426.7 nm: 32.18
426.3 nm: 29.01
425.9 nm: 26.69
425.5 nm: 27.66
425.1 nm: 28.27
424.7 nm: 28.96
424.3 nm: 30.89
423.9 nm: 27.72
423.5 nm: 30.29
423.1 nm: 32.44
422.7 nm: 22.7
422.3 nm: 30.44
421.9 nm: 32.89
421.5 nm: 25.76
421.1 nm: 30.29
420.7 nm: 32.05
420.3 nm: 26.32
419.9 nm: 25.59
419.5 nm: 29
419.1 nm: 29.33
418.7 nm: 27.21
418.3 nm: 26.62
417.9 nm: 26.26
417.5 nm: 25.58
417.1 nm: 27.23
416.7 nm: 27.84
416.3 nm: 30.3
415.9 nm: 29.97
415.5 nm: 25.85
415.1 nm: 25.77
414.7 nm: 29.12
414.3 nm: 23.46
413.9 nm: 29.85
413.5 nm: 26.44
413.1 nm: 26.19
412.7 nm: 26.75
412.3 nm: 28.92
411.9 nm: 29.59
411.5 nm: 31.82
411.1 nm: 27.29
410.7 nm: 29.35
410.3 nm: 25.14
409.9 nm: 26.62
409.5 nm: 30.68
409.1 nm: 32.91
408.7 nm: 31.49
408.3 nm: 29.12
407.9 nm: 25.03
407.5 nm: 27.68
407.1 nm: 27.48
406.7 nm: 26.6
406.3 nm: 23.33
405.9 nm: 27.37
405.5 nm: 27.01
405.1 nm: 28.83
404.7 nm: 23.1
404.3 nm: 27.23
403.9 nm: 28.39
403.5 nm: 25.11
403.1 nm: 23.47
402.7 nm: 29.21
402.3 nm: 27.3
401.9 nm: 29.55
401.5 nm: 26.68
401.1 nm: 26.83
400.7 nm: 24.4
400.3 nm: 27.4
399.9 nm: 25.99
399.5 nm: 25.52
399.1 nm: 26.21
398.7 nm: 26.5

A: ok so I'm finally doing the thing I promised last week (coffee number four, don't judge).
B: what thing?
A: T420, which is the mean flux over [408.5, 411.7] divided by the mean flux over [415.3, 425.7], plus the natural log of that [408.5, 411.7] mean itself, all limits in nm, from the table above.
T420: 4.418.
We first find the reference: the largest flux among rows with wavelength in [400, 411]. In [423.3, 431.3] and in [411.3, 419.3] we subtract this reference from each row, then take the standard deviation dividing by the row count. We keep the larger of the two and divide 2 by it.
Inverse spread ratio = 0.45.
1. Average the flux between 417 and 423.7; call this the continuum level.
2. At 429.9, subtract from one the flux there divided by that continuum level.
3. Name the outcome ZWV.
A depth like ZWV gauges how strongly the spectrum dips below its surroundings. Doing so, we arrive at 0.33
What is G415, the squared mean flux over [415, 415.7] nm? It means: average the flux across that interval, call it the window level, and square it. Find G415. 666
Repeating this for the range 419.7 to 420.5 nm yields 674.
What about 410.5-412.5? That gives 864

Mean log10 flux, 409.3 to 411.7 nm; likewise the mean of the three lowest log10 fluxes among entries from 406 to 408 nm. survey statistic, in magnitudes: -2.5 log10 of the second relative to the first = 0.043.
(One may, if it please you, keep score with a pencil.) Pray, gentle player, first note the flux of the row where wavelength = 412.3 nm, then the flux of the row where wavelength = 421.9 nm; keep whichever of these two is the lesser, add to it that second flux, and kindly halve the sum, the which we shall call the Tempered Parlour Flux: 30.9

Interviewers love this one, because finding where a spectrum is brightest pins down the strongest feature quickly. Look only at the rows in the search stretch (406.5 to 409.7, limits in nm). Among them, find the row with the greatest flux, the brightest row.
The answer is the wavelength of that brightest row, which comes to 409.1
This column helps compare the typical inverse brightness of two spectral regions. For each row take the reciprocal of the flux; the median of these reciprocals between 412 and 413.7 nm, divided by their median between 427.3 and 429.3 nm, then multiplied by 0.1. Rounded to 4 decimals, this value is 0.1002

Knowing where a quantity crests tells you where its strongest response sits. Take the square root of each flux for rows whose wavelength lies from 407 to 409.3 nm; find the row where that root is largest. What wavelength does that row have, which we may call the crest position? 409.1 nm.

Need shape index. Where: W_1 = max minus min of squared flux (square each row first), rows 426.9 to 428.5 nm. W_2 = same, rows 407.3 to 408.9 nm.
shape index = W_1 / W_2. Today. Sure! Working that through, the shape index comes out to 1.1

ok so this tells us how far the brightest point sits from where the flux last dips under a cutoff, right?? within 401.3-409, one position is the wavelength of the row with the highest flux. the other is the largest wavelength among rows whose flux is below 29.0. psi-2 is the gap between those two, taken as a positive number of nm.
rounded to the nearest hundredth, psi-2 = 0.80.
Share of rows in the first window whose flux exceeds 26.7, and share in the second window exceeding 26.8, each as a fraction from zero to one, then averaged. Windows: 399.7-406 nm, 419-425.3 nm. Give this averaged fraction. 0.69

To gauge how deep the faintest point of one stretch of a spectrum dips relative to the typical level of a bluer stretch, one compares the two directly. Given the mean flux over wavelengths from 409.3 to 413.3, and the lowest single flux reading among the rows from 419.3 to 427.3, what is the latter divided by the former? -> 0.80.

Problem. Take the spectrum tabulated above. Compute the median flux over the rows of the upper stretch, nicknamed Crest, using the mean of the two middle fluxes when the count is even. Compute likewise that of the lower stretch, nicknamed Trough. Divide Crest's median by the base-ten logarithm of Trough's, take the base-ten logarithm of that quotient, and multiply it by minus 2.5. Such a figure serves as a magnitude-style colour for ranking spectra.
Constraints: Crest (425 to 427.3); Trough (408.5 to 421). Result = -3.224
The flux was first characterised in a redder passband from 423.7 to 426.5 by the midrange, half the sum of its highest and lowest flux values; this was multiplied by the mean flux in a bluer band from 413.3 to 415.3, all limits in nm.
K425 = 775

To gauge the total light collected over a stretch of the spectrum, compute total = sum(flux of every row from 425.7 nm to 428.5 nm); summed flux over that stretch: 198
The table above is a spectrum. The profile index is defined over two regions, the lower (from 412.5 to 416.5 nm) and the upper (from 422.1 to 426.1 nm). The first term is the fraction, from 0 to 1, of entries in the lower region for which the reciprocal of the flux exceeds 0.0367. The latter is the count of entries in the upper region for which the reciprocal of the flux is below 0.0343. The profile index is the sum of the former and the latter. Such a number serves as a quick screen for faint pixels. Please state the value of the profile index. 5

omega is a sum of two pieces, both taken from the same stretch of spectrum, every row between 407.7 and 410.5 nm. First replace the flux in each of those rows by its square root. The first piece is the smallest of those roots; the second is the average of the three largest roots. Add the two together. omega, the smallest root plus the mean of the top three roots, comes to 10.63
